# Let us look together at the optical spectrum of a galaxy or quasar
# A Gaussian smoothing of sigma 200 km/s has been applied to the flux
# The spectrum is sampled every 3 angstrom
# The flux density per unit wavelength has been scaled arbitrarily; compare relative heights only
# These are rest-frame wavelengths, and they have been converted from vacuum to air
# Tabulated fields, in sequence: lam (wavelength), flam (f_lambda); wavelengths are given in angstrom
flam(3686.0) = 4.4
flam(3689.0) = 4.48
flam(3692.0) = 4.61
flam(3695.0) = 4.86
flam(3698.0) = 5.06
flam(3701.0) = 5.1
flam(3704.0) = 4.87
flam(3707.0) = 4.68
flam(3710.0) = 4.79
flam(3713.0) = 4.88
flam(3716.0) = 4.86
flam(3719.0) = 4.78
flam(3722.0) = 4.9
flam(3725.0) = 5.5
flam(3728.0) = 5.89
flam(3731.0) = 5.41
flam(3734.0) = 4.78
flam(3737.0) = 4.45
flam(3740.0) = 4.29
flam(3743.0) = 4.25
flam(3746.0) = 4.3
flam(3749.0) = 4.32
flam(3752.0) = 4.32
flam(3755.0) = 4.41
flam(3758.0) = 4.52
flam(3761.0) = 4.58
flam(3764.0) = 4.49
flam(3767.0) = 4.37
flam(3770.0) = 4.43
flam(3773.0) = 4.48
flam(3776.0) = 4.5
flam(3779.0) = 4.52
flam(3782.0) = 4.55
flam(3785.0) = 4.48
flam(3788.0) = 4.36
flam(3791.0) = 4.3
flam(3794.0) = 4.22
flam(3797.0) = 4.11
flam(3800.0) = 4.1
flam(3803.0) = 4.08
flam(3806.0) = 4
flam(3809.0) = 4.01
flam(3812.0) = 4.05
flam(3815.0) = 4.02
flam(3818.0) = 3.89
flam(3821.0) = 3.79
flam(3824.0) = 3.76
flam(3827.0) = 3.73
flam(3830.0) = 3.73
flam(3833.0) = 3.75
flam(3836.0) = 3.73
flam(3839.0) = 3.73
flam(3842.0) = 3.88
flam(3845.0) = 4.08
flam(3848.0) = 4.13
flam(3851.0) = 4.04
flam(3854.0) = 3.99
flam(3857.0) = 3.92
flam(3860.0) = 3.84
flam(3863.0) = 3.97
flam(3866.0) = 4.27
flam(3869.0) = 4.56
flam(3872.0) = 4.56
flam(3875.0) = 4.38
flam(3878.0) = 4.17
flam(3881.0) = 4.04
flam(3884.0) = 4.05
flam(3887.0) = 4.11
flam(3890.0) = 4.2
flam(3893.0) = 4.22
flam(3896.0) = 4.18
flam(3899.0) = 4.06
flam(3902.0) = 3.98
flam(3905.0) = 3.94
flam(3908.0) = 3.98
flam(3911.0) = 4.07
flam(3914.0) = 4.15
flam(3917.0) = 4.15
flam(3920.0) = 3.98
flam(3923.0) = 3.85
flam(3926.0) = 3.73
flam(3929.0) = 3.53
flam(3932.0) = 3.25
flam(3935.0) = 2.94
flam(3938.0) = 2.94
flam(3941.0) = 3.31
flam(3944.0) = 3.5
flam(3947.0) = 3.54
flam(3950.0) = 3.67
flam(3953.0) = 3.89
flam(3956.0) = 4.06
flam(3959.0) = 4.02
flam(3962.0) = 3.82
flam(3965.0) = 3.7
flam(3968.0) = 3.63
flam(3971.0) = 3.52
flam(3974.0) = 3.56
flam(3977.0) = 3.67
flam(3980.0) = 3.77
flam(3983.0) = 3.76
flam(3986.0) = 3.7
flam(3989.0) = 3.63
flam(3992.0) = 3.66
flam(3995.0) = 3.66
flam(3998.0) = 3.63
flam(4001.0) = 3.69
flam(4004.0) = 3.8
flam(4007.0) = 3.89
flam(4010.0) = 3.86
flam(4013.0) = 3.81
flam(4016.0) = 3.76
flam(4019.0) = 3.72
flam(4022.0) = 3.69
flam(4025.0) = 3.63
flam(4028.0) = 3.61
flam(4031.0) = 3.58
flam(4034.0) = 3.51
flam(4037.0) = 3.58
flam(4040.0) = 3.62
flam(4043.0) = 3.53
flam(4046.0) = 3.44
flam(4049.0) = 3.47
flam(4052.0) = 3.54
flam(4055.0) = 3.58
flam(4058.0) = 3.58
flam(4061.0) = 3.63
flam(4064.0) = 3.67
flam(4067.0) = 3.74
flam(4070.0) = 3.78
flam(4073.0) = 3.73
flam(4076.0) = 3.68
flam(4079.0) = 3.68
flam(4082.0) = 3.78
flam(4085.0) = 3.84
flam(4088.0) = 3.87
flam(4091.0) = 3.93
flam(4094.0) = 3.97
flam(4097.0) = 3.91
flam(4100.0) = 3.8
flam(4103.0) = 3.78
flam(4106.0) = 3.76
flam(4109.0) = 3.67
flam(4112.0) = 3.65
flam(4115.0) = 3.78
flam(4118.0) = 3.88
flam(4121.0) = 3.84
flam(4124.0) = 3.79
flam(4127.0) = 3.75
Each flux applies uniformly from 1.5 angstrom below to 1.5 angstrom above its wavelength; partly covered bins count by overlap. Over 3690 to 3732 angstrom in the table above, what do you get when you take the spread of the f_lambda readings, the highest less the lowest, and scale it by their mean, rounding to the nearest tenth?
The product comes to 6.4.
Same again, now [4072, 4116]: 1.2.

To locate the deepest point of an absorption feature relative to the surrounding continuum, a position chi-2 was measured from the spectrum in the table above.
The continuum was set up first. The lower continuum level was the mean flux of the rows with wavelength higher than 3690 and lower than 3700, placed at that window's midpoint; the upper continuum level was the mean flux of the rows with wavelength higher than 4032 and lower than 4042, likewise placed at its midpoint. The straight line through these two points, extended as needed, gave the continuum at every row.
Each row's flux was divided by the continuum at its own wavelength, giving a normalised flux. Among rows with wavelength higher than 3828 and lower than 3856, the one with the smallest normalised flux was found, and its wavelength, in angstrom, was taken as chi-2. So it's 3830.0 angstrom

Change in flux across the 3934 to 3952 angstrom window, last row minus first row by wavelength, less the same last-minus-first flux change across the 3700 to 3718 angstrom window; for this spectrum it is 1.0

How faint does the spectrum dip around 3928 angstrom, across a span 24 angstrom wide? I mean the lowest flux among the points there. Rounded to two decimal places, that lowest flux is 2.94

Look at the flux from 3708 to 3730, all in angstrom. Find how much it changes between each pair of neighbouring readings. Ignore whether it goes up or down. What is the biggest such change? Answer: 0.60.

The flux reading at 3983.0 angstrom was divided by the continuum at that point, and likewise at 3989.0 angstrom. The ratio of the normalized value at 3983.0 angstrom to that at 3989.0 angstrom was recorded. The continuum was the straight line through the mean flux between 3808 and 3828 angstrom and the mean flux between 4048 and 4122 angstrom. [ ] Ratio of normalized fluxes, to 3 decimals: 1.035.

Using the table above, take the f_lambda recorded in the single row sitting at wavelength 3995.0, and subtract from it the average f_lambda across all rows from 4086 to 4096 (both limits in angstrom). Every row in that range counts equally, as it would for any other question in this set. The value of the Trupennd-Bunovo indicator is -0.26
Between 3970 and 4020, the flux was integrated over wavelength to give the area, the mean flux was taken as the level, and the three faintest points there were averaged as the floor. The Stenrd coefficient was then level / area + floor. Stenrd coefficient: 3.59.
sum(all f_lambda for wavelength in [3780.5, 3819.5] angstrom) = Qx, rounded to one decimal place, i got 54.2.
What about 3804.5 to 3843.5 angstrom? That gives 50.1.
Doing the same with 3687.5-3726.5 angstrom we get 63.4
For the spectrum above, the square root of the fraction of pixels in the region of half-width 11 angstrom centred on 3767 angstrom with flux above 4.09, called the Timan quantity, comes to 1.0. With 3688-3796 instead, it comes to 1.0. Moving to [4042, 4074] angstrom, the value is 0.0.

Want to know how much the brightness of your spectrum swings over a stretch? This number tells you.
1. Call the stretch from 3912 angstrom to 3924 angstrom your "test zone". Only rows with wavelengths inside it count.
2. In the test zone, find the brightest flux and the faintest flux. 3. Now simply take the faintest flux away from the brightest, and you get 0.30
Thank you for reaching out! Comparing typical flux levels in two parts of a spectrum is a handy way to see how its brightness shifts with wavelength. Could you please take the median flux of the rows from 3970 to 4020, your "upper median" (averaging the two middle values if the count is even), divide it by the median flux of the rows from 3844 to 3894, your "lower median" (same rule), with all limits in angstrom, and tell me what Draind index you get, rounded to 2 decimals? 0.90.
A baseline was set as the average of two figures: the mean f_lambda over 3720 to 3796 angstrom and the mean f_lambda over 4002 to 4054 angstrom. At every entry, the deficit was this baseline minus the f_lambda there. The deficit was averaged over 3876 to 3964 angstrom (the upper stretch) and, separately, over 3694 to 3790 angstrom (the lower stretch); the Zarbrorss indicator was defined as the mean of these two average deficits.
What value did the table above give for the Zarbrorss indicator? -0.1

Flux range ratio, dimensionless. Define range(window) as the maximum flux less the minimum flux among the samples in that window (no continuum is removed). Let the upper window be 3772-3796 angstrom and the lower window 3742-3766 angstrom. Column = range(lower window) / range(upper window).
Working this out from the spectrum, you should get 1.0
